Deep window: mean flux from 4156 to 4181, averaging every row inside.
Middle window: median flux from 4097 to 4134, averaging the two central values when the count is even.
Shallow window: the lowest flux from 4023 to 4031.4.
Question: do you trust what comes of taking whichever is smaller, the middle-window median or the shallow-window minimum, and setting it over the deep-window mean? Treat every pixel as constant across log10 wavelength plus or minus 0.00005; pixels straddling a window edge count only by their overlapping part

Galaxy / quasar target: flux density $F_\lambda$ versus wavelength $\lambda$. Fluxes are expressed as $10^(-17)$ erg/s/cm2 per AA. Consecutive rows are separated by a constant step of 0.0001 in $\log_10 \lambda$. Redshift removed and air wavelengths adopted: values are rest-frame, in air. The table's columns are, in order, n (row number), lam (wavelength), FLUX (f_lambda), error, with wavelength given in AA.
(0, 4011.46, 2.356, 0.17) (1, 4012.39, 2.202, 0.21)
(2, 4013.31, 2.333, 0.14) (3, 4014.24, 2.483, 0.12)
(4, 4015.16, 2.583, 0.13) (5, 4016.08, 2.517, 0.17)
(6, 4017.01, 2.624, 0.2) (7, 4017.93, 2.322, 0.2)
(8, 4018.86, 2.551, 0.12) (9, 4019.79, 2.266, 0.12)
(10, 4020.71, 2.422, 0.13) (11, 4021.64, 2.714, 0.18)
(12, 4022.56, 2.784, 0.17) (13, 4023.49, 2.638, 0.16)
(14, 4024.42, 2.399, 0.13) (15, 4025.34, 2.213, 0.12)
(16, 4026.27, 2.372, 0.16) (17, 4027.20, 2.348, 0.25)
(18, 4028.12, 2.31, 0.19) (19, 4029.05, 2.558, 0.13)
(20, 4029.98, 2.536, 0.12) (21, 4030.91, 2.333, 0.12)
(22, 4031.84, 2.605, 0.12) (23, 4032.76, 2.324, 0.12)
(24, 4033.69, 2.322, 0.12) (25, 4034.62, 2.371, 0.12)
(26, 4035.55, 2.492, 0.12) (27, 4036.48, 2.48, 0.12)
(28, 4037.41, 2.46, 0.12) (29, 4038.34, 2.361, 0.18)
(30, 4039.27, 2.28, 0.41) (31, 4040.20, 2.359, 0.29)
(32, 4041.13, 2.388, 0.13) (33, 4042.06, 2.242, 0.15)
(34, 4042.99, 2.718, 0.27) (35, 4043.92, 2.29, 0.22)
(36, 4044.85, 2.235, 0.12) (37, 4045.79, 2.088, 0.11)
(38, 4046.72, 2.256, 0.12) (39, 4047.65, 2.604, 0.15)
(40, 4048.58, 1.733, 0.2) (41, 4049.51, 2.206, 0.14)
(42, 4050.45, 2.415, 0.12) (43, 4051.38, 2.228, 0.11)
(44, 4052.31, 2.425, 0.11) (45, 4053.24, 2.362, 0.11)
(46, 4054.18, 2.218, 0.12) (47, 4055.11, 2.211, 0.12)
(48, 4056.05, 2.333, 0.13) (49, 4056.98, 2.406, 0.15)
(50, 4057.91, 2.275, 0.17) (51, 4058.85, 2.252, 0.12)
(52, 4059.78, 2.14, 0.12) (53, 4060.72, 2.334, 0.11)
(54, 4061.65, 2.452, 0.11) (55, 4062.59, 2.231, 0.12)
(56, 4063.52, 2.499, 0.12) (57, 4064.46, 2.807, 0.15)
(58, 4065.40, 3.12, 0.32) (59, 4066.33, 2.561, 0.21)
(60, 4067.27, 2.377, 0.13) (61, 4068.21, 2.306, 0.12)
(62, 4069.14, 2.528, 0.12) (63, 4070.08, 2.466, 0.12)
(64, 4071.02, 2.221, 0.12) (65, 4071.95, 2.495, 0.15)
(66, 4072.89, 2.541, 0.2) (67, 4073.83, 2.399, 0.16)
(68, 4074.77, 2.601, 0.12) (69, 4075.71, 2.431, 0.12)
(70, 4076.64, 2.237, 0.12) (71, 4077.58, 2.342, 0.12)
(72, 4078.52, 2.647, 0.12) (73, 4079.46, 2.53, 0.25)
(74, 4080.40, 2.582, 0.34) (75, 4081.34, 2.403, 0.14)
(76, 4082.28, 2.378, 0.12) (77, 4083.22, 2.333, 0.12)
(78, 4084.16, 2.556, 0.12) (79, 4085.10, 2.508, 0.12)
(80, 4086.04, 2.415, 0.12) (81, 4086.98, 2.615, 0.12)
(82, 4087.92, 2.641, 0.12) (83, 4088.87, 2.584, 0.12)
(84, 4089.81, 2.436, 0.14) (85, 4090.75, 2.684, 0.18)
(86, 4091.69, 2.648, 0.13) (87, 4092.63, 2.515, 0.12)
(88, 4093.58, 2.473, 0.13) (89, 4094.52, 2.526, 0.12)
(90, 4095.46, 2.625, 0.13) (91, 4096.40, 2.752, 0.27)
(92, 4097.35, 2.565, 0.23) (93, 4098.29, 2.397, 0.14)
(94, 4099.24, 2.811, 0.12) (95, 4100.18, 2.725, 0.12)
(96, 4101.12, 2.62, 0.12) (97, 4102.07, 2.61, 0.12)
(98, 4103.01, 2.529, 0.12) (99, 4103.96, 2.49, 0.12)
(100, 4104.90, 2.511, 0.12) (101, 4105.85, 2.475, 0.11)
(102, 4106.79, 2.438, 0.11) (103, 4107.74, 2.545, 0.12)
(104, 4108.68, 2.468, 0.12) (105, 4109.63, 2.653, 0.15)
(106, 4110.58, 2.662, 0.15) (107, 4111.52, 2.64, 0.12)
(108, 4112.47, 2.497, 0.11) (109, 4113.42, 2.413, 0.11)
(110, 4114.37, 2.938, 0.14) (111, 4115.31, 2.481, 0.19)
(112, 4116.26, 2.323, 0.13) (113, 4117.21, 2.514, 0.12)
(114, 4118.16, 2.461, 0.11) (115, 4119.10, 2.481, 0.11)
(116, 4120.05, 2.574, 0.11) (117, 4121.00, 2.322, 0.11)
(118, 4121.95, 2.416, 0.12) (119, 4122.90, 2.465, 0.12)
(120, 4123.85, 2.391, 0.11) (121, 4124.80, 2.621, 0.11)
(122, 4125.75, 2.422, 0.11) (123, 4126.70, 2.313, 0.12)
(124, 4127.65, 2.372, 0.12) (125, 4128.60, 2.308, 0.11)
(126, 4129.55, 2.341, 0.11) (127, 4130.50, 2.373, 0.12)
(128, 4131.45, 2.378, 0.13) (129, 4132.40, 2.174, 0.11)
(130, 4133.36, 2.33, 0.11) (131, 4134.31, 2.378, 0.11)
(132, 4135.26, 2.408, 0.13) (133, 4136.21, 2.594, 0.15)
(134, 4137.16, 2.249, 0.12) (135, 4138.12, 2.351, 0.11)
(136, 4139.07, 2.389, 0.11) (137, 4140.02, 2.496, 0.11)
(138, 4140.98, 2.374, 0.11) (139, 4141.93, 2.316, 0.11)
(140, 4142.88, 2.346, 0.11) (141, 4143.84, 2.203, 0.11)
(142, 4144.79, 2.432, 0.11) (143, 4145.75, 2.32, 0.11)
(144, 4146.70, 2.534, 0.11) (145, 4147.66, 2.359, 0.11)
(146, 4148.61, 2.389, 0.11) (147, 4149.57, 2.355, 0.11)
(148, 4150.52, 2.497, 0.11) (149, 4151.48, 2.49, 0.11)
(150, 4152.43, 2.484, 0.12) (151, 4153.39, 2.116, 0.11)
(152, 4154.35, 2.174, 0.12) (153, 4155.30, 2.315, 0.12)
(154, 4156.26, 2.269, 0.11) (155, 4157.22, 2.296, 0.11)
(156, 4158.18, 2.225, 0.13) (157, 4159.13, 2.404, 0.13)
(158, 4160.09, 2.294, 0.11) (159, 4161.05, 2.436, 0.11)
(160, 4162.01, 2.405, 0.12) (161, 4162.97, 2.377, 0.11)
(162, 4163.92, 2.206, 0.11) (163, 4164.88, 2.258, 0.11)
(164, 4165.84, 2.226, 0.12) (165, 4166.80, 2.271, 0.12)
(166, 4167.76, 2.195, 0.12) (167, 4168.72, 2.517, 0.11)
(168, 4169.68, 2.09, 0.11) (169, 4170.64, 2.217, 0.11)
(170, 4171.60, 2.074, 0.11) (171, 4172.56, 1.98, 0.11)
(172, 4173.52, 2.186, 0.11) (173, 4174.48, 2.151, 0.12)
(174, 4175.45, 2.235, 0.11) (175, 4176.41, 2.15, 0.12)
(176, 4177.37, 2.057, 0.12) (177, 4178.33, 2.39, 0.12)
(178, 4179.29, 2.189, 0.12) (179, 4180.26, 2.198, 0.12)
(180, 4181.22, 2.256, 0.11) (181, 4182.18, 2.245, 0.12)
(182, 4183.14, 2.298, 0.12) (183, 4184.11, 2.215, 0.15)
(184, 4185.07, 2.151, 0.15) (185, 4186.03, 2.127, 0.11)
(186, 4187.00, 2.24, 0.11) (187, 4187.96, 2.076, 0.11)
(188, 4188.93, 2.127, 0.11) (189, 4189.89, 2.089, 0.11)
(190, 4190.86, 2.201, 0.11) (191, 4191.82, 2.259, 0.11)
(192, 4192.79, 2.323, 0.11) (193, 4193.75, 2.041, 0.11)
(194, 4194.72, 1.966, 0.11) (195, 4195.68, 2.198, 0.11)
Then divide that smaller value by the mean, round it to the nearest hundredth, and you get 0.99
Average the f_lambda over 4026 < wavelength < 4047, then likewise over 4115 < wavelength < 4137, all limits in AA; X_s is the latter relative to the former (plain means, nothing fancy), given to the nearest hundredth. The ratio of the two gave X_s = 1.01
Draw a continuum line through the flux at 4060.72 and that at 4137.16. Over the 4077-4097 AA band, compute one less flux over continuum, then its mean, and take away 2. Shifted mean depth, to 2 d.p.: -2.10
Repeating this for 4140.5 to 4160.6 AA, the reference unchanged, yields -2.05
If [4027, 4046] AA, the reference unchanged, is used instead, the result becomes -2.01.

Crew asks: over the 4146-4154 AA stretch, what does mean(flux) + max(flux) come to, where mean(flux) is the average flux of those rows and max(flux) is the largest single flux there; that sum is 4.9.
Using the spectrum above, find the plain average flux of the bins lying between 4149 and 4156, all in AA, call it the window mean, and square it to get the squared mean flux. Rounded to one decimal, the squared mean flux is 5.5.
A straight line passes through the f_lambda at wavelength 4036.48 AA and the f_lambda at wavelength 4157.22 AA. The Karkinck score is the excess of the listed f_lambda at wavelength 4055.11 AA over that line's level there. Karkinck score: -0.24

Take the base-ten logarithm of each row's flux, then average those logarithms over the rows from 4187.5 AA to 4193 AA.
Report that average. 0.34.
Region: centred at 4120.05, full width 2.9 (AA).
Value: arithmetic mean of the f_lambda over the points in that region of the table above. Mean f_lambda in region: 2.46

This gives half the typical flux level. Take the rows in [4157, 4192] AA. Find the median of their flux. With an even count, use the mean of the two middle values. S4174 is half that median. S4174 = 1.11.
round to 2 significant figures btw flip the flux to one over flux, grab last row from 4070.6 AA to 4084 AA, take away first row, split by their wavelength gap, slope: -0.0018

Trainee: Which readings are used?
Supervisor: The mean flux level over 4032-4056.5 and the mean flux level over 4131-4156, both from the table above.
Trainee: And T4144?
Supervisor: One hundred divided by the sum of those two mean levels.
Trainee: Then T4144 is 21.3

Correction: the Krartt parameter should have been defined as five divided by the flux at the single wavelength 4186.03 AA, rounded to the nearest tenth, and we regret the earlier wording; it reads 2.4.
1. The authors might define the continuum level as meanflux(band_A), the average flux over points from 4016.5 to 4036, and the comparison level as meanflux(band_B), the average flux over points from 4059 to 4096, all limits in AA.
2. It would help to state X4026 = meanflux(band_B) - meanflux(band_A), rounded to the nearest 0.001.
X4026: 0.039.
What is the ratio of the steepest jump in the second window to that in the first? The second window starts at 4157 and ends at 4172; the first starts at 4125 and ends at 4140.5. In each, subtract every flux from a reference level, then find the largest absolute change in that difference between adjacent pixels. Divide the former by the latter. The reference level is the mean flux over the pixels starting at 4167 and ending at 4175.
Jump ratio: 1.24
